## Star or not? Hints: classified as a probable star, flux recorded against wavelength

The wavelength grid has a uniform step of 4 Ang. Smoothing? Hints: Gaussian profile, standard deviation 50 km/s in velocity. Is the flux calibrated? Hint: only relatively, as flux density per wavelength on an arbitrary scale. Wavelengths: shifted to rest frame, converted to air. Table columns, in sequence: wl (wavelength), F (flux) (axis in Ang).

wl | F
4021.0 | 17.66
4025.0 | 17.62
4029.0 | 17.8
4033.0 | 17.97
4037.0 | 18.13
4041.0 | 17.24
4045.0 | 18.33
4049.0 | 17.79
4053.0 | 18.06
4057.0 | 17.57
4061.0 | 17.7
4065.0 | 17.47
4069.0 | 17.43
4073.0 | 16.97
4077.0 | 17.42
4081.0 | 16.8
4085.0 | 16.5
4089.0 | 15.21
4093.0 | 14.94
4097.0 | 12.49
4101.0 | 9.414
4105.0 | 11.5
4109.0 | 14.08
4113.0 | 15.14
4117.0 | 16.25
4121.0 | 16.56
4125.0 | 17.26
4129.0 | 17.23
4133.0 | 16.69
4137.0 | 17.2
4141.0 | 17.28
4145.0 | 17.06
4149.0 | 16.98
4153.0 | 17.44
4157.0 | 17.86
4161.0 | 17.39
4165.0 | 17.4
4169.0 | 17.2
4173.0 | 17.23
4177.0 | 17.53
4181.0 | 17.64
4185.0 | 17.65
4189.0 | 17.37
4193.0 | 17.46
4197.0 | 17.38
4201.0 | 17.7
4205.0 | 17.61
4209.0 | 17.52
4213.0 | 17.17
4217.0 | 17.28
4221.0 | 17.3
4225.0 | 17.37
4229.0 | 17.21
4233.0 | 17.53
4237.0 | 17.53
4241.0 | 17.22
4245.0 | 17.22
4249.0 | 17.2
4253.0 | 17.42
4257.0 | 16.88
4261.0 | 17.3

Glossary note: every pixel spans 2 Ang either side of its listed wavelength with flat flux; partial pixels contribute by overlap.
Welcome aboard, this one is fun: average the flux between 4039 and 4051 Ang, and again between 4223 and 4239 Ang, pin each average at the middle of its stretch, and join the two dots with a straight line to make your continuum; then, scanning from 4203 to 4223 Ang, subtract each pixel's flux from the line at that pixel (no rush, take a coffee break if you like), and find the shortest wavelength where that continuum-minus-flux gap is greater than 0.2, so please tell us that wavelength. 4213.0 Ang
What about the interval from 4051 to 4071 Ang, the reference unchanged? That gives 4065.0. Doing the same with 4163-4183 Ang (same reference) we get 4169.0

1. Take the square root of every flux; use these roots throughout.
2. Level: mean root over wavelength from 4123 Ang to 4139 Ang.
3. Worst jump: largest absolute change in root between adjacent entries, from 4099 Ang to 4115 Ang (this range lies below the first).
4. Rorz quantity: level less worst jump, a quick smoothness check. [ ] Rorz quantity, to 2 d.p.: 3.77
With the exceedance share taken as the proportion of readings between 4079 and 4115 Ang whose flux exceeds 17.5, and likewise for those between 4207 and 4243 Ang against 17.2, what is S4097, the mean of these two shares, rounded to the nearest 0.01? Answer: 0.44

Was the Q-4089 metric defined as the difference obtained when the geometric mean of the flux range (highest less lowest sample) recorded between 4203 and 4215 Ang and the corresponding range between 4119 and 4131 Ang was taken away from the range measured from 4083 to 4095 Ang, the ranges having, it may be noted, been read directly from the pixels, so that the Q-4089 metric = 1.0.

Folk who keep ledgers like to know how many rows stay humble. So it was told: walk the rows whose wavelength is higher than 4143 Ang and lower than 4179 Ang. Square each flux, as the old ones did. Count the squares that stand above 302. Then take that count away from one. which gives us -4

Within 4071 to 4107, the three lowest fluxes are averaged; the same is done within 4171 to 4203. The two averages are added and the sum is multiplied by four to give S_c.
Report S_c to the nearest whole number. 114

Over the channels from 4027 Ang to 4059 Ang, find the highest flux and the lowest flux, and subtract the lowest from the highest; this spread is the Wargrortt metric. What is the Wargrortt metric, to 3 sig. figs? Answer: 1.09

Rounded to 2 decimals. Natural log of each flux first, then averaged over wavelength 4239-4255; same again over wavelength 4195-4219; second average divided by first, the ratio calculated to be 1.00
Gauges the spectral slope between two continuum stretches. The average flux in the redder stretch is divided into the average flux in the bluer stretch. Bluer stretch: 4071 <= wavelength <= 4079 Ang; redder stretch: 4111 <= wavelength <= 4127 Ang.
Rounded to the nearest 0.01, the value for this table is 1.05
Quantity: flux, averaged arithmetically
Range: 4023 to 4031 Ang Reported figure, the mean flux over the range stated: 17.7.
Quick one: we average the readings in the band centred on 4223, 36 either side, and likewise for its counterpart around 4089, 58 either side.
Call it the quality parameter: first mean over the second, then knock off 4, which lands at -2.94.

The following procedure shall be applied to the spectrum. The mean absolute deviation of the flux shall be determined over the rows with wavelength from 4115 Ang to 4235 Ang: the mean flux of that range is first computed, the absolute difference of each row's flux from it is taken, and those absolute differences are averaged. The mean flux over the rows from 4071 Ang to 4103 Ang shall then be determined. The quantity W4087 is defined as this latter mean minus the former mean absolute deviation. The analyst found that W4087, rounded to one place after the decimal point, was 14.7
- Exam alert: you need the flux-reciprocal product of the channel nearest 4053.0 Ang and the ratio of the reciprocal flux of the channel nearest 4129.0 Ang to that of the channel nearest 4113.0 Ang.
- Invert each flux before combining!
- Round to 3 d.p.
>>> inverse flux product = 0.049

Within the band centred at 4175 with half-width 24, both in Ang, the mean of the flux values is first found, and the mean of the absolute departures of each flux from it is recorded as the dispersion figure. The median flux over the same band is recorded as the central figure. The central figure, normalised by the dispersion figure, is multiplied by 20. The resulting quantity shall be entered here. 2519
